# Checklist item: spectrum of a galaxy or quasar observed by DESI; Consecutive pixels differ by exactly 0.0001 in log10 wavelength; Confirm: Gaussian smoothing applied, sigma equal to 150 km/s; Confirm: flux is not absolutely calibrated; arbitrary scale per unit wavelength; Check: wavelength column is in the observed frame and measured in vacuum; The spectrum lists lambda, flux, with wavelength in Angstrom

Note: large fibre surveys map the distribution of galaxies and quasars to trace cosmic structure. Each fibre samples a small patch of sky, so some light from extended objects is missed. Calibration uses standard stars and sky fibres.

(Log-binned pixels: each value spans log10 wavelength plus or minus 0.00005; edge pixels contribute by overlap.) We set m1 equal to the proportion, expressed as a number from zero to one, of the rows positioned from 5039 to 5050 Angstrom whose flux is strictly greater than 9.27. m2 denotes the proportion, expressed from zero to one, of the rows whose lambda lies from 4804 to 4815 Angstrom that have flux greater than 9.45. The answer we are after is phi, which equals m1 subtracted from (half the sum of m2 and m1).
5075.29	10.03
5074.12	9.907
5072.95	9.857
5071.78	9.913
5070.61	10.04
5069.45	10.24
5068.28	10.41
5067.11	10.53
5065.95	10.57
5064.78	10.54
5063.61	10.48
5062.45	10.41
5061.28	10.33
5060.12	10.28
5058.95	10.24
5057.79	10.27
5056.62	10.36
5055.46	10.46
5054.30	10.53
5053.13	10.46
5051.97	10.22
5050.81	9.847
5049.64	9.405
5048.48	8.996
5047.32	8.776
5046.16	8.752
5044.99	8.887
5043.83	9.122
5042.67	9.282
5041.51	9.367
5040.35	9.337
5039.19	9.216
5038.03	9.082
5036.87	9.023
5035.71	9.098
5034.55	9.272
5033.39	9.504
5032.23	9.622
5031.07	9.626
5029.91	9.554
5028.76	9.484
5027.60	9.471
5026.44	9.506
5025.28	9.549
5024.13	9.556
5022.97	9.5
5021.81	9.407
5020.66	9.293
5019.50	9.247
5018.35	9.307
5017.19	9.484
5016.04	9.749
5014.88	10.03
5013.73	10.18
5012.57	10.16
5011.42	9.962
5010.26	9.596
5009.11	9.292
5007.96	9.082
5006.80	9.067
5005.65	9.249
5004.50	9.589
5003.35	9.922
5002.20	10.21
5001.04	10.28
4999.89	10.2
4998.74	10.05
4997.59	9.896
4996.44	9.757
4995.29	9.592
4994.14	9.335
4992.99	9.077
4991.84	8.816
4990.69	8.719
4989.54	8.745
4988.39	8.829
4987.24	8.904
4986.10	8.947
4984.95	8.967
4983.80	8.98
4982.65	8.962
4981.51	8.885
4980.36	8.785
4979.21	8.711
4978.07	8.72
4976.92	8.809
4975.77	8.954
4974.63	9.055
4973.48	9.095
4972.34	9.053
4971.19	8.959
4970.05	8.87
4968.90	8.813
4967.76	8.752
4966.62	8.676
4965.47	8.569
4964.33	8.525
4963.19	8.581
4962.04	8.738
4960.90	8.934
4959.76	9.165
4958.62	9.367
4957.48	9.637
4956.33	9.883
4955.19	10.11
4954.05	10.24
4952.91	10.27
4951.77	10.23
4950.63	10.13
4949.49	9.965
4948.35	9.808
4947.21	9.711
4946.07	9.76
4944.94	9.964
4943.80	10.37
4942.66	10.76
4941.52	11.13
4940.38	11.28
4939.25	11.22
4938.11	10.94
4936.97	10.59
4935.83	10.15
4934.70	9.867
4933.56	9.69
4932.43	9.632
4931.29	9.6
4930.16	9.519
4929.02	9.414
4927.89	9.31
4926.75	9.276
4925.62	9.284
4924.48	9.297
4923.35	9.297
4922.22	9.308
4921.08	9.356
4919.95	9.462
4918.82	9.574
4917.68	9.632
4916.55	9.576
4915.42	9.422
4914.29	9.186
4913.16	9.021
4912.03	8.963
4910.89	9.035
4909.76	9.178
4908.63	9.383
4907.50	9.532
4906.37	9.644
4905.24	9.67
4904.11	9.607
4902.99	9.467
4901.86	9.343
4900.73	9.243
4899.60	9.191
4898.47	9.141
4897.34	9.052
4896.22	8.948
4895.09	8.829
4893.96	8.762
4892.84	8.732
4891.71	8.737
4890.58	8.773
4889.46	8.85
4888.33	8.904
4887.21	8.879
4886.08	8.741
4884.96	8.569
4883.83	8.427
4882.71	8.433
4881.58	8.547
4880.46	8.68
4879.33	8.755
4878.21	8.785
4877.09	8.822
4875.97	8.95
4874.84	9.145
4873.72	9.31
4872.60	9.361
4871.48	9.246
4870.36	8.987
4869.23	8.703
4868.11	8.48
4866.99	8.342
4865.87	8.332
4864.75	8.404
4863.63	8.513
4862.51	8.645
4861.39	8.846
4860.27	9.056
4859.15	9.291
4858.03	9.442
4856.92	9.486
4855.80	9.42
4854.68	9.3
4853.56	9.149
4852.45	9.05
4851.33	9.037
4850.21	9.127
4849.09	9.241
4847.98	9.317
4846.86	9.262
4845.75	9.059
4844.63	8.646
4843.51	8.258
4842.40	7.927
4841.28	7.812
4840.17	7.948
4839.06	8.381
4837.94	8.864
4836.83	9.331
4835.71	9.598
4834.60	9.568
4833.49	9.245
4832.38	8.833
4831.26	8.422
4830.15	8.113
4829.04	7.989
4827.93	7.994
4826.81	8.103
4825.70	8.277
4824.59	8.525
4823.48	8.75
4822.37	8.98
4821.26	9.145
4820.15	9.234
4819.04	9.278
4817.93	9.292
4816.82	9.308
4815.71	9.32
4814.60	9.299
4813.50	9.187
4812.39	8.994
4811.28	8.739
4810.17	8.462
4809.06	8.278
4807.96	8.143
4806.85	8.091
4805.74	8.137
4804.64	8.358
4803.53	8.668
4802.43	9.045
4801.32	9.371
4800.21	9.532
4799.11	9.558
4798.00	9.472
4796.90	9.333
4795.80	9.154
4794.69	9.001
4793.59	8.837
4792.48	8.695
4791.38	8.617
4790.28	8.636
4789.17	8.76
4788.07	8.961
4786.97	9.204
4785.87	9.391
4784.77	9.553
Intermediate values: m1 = 0.4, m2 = 0.00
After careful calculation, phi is -0.20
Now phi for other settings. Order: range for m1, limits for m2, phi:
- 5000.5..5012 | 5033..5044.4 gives -0.30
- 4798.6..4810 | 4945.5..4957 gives 0.35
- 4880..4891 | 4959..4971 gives 0.00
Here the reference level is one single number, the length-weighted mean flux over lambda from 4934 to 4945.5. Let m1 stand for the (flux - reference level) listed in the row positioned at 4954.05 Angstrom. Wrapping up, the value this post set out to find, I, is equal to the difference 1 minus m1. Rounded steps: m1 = -0.37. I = 1.37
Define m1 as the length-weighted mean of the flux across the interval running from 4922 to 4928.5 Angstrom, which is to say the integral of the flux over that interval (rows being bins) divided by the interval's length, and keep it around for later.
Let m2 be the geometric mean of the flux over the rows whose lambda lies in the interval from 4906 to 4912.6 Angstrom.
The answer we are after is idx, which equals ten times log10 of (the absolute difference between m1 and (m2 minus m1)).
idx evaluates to 9.7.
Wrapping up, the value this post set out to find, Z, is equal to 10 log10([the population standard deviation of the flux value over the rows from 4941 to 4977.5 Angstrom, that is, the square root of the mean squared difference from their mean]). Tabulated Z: -1.6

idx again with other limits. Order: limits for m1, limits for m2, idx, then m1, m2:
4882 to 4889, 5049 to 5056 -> 8.5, 8.7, 10.1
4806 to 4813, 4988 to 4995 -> 9.0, 8.4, 8.9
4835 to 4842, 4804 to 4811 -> 9.6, 8.7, 8.2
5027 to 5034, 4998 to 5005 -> 9.6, 9.5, 10.0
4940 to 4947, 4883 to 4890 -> 10.9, 10.5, 8.7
